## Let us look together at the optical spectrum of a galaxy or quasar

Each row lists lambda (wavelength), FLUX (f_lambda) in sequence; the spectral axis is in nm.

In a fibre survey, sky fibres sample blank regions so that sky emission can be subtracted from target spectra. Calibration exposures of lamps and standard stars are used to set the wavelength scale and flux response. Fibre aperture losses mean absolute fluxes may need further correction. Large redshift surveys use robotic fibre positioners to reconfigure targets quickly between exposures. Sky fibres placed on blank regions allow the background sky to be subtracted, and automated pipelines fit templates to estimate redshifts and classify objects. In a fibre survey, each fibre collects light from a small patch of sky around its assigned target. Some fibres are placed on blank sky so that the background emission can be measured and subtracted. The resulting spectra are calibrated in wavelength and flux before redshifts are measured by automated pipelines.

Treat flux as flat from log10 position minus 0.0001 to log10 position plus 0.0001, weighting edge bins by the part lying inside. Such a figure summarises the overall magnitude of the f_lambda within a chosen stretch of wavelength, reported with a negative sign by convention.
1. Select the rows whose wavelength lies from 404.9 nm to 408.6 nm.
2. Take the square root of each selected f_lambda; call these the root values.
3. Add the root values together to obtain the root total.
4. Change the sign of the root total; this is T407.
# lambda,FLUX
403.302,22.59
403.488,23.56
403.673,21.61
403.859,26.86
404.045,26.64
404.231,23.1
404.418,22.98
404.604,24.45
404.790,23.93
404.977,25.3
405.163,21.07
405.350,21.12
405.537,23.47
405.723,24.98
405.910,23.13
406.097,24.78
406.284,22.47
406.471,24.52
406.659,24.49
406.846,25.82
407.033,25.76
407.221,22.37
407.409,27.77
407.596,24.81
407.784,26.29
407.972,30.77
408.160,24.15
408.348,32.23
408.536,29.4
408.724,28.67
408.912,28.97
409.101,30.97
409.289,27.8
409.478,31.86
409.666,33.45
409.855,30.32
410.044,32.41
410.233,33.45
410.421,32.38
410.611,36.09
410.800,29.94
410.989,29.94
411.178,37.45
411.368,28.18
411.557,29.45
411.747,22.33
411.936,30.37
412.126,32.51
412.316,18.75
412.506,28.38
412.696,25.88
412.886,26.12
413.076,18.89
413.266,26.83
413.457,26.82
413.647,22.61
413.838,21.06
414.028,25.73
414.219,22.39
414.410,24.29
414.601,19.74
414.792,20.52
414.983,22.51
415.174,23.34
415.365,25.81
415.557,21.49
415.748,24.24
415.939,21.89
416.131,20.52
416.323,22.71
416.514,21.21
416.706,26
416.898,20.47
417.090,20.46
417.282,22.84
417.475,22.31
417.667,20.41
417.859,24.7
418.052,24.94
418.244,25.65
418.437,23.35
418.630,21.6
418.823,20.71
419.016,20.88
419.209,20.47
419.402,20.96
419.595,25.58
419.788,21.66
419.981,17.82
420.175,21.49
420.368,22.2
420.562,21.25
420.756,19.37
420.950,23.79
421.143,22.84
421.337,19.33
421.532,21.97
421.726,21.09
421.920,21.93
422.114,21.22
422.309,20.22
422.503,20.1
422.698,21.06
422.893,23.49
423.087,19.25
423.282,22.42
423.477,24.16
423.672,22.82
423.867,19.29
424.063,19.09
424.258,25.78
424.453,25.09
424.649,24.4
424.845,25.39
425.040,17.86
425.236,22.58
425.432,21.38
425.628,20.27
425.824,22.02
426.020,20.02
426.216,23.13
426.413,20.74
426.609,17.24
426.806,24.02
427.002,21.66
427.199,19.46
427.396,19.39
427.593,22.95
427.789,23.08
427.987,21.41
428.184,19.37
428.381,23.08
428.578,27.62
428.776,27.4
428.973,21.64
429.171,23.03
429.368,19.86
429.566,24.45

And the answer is -100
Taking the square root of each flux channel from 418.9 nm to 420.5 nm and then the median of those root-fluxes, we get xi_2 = 4.6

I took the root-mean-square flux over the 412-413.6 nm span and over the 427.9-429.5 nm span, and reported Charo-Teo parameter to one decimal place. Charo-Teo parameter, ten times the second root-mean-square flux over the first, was 8.9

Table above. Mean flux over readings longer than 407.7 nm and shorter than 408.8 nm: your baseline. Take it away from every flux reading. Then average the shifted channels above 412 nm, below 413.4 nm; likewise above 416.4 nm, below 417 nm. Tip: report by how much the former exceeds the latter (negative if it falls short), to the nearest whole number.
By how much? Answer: 3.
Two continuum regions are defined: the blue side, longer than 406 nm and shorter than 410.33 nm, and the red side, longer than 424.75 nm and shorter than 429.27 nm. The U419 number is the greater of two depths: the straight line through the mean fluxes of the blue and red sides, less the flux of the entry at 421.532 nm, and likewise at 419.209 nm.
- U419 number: 4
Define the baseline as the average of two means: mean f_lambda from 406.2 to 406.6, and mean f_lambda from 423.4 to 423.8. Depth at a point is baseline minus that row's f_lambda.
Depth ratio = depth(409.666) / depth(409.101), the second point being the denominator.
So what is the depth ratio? 1.3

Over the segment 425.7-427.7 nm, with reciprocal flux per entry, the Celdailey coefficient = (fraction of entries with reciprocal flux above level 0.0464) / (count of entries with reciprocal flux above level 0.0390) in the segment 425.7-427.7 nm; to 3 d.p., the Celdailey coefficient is 0.050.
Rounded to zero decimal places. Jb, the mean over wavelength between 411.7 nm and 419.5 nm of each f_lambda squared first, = 549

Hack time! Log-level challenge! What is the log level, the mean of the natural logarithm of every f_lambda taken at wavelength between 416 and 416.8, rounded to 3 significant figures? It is 3.11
